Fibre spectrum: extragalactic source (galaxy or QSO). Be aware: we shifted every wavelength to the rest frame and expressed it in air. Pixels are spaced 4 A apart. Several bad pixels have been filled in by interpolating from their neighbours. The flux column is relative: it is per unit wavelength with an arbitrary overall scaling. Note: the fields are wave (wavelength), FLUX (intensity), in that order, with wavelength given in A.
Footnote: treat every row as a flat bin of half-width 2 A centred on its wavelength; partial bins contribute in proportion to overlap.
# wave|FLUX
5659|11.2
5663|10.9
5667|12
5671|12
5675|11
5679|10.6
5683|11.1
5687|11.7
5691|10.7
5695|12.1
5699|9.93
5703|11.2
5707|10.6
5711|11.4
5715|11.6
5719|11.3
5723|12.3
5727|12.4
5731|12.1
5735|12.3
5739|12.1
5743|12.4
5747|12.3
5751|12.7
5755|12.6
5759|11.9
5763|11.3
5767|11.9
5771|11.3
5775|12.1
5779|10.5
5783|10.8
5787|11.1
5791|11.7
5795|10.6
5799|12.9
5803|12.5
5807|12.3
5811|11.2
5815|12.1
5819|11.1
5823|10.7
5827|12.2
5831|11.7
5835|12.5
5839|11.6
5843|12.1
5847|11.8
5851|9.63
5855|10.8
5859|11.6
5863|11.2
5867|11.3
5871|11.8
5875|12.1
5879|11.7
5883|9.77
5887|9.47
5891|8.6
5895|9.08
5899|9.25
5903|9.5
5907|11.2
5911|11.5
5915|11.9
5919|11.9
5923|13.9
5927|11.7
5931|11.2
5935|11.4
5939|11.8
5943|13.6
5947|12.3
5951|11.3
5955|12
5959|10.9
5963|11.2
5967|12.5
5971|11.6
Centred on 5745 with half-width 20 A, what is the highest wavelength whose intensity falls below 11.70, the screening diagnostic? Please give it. 5763 A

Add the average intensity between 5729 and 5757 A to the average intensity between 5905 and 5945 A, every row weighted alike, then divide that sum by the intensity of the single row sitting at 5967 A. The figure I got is 1.95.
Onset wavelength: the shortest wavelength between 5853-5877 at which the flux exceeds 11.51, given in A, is 5859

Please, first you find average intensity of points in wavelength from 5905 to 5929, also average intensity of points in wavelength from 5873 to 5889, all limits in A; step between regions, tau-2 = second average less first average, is -1.3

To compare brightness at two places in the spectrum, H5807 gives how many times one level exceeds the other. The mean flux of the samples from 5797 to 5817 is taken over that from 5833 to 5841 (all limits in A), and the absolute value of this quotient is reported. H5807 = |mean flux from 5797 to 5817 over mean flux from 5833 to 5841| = 1.01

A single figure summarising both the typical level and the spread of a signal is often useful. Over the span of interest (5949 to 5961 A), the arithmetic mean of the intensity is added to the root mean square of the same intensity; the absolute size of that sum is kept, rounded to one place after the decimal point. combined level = 22.8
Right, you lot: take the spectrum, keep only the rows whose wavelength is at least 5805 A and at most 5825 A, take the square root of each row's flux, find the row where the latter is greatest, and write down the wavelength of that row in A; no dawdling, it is 5807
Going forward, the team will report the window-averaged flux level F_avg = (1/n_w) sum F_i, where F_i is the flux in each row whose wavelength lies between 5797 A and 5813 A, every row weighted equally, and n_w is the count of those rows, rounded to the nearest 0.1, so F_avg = 12.2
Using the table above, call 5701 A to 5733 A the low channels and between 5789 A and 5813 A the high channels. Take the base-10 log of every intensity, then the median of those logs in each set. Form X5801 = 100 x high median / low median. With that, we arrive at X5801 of 102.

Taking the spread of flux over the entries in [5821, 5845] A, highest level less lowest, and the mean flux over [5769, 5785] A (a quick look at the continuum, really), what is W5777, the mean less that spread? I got 9.4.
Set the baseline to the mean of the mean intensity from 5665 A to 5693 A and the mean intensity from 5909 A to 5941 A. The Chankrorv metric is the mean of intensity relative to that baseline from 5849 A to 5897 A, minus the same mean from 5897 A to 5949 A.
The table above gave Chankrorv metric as -1.0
